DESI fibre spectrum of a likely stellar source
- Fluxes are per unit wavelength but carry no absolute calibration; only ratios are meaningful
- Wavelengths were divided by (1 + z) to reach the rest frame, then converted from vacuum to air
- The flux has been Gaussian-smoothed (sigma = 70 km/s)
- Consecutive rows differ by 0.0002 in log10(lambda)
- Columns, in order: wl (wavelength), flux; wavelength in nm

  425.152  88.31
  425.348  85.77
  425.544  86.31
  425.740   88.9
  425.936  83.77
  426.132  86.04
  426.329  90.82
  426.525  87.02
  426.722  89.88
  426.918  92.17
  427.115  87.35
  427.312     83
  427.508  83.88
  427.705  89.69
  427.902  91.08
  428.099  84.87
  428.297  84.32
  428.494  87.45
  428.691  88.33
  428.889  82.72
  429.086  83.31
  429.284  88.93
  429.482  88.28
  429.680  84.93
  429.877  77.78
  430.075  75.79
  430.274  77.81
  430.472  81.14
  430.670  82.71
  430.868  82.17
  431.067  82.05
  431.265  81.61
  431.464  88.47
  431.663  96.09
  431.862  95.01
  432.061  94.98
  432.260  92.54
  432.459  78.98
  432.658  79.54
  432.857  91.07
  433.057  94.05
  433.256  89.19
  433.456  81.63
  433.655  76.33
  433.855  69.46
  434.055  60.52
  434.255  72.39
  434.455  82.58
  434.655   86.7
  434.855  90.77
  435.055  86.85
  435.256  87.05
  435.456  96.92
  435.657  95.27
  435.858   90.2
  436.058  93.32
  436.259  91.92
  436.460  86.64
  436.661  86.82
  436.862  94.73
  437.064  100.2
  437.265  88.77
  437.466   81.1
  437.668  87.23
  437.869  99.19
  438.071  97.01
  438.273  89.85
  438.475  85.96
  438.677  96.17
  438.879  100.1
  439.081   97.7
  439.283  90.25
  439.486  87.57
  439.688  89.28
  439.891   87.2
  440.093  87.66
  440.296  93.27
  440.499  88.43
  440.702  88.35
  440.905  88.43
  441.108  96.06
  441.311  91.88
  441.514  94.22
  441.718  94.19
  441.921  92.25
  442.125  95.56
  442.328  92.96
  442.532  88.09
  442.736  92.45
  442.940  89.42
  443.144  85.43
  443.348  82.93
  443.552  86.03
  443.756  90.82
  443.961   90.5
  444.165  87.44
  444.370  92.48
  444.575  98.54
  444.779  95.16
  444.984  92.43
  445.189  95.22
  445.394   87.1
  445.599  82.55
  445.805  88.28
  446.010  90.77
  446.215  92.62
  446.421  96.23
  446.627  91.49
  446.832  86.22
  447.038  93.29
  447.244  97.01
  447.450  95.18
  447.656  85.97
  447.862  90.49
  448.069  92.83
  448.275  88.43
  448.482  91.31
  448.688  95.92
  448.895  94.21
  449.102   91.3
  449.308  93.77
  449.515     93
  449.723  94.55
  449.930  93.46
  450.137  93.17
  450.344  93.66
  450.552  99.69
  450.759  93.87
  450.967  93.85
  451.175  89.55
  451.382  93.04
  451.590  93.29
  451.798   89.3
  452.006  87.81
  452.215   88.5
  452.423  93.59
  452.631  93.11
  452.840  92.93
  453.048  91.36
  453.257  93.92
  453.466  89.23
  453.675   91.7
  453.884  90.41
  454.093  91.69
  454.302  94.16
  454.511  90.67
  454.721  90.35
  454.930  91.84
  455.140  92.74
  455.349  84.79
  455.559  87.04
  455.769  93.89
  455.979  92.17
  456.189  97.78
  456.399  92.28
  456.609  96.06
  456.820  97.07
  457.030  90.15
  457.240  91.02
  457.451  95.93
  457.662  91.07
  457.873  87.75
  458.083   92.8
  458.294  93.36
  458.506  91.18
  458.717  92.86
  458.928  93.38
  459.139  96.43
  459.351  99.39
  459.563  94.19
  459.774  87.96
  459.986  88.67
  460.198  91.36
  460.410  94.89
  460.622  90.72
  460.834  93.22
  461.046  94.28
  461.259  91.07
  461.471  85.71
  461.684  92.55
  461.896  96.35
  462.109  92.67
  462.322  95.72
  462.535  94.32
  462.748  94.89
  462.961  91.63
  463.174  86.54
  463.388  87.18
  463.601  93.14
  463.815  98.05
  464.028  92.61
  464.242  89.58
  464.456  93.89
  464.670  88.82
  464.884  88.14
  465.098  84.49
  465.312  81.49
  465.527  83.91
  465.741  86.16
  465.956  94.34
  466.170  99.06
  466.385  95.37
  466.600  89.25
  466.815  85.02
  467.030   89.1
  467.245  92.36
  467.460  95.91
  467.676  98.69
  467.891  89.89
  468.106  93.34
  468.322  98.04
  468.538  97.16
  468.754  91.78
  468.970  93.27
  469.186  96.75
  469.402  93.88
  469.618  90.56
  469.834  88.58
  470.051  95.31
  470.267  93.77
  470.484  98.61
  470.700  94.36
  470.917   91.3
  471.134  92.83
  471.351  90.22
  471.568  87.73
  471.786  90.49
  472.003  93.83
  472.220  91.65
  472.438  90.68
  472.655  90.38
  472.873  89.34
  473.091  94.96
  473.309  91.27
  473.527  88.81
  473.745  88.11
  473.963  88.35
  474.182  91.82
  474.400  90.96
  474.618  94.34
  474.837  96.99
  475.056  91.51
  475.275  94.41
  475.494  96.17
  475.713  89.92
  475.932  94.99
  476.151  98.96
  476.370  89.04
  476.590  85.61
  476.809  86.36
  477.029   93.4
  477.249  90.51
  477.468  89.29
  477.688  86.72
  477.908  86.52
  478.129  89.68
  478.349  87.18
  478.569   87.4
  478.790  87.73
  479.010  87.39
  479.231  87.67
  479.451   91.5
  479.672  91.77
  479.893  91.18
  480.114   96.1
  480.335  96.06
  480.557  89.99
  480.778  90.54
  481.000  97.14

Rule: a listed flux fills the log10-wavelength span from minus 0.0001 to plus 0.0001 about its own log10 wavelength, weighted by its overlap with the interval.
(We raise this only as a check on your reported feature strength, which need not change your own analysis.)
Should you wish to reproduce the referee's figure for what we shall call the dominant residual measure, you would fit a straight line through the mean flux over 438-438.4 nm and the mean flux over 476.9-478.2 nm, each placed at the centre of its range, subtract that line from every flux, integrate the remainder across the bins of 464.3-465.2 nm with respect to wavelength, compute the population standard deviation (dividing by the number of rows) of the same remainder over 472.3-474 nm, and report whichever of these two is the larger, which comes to 2.1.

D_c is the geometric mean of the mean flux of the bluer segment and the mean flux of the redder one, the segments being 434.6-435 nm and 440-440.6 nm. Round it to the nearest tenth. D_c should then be 89.3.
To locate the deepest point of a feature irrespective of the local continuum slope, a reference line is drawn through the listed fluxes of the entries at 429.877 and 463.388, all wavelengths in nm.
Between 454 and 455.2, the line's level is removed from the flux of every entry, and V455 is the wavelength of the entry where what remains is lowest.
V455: 454.721 nm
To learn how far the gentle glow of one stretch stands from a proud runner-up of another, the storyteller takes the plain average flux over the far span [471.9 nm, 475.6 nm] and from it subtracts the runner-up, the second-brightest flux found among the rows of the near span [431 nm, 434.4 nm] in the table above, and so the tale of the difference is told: -3.0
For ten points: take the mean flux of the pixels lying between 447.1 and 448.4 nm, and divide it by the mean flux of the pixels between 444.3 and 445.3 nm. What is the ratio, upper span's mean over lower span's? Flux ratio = 0.97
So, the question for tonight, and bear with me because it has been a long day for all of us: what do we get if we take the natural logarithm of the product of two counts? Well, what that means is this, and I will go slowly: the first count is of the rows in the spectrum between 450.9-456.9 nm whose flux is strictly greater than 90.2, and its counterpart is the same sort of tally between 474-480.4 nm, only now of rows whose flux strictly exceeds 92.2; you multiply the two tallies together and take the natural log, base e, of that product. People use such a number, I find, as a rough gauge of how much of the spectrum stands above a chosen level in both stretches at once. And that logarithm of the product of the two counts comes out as 5.3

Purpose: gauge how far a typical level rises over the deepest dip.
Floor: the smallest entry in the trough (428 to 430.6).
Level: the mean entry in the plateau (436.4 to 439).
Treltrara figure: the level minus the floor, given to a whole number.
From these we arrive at 16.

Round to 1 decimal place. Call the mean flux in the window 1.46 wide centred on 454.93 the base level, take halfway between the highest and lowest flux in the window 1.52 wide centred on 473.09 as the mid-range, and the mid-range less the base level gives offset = 1.3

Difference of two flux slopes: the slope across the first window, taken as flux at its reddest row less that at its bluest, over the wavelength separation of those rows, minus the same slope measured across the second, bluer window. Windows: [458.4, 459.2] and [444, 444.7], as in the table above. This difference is -19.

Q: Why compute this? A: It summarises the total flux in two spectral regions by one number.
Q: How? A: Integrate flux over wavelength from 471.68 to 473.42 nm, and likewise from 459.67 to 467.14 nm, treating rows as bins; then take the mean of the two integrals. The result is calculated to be 419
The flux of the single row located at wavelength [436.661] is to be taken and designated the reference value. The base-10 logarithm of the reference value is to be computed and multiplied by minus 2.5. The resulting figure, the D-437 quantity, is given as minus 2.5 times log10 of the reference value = -4.85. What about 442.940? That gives -4.88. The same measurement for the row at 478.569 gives -4.85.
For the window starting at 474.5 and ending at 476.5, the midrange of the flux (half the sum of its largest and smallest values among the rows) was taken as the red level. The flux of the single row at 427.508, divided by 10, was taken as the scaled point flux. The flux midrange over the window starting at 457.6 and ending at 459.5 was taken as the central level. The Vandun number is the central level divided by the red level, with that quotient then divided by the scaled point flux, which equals 0.119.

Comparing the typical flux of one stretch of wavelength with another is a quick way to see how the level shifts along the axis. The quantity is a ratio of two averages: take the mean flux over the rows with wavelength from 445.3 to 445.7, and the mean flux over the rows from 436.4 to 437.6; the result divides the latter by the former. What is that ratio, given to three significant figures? 1.06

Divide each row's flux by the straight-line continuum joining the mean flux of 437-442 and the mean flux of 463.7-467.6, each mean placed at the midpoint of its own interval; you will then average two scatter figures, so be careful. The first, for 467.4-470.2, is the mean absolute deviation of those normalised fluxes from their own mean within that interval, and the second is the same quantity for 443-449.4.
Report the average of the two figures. 0.0331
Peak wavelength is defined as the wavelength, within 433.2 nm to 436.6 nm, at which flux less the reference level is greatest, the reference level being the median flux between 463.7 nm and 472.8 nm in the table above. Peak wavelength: 435.456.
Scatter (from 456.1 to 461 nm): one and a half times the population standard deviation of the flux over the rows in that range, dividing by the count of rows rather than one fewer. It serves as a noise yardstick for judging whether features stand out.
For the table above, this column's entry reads 4.6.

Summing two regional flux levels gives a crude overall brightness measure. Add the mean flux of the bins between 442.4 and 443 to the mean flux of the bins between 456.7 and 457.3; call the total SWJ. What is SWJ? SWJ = 183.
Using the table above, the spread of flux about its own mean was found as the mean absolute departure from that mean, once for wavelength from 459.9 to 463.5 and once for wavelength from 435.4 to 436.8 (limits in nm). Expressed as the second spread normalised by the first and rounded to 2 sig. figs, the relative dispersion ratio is 1.2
